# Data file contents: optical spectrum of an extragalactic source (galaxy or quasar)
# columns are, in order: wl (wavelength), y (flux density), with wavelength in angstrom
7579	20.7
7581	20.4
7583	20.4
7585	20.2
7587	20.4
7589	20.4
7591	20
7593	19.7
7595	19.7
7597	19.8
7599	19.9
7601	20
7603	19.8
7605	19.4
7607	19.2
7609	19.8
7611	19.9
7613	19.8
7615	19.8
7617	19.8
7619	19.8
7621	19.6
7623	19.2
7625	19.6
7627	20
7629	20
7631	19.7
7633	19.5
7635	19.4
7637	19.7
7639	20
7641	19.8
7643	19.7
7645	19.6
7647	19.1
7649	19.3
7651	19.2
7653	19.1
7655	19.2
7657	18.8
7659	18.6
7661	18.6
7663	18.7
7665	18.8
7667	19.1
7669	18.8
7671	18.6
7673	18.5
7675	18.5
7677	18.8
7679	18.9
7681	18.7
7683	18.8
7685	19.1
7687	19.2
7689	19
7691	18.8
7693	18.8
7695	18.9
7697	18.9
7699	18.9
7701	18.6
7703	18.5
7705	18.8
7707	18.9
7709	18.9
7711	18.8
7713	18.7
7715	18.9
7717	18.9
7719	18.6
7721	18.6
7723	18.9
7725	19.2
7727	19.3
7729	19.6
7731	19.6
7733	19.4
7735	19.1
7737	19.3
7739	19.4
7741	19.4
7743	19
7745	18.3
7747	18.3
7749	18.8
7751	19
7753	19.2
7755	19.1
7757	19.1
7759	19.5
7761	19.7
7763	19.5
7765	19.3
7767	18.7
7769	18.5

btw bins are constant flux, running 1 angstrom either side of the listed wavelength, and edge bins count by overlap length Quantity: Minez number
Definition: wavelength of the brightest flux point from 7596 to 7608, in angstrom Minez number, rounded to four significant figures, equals 7601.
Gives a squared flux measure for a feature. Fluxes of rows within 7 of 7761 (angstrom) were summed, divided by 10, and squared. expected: 182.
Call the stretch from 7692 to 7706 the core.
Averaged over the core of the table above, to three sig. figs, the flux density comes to 18.8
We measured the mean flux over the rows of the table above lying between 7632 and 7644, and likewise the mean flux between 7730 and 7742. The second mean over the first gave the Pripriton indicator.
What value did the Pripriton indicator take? 0.98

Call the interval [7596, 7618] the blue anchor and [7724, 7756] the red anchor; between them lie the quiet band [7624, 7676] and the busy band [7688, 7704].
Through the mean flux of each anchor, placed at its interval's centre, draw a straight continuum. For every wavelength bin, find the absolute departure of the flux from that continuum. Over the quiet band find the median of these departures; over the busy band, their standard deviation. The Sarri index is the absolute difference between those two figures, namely 0.2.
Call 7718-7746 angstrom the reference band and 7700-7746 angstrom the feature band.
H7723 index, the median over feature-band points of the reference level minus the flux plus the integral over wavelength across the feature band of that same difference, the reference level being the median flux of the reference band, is 12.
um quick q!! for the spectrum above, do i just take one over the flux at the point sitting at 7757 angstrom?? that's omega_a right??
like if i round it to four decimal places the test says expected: 0.0524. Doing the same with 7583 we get 0.0490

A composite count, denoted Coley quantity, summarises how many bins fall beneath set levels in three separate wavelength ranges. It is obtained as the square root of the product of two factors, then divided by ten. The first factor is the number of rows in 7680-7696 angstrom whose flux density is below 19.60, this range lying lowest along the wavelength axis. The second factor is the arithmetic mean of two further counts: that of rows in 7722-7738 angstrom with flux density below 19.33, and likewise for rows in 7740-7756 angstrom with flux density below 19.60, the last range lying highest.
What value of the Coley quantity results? 0.72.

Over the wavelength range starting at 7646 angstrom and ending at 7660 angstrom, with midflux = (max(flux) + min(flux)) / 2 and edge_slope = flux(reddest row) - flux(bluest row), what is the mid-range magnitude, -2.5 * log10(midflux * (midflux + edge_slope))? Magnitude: -6.36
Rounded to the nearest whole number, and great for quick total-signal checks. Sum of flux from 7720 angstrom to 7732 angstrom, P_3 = 115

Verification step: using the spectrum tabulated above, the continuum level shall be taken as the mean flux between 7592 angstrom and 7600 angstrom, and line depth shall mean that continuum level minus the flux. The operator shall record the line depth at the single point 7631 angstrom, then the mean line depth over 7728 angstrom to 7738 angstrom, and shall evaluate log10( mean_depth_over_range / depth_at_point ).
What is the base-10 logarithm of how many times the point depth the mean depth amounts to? 0.70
